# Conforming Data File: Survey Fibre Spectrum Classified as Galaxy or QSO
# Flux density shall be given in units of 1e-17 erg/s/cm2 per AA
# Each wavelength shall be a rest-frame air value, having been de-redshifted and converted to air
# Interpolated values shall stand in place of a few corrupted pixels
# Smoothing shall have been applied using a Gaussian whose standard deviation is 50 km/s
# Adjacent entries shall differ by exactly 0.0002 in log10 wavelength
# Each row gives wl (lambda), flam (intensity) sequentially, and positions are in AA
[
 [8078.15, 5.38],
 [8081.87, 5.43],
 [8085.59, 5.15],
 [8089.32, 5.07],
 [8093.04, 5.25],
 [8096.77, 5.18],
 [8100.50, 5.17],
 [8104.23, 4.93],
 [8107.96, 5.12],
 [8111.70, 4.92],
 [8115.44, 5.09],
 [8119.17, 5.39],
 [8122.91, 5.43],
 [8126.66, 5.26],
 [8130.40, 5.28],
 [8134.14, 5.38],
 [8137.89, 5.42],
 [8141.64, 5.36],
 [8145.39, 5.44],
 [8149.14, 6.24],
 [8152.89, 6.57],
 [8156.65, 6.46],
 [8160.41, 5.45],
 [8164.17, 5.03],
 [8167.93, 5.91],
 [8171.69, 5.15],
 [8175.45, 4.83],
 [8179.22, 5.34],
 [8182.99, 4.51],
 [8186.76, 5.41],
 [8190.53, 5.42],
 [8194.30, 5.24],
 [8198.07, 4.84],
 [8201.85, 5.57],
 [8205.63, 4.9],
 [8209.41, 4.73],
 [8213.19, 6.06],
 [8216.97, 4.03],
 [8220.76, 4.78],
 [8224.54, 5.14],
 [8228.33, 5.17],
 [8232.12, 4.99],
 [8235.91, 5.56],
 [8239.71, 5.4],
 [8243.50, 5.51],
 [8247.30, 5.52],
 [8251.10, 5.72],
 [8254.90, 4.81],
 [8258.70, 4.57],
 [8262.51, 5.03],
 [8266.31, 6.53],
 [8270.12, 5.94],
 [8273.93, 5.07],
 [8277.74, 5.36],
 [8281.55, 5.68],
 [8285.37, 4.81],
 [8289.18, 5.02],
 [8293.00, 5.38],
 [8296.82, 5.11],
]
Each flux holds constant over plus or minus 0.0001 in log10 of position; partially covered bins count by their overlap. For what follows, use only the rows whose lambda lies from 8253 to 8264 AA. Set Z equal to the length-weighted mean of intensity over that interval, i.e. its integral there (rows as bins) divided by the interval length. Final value 4.79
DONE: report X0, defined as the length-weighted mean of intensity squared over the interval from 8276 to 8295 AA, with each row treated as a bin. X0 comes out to 27.6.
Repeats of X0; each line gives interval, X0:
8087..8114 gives 25.9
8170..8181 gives 26.1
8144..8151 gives 34.6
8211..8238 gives 26.4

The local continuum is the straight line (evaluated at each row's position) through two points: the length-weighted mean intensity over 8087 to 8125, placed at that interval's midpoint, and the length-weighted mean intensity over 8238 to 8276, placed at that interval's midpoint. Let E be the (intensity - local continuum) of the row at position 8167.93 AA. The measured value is 0.65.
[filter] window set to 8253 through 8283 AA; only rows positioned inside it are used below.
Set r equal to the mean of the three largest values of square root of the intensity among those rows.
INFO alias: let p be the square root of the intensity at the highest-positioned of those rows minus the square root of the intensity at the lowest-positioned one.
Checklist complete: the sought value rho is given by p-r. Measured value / -2.3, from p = 0.2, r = 2.46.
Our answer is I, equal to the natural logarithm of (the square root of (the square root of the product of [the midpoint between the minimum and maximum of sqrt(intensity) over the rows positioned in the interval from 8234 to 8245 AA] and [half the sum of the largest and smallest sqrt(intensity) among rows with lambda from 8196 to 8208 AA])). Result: 0.419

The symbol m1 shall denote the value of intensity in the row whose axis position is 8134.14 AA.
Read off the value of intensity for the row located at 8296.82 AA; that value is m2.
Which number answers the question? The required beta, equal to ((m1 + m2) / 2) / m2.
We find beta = 1.03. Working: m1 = 5.38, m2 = 5.11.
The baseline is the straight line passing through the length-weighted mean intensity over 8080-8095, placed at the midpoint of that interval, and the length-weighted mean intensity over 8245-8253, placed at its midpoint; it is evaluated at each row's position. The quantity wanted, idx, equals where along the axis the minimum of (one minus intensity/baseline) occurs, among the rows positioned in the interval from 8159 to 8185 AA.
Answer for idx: 8167.93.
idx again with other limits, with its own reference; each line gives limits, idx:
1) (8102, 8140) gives 8122.91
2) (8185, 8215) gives 8213.19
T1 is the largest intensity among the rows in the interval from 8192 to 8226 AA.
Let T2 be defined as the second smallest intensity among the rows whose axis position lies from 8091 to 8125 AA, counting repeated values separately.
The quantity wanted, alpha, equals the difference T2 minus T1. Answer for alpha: -1.1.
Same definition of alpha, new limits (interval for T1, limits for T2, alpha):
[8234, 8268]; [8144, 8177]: -1.5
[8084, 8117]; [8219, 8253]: -0.3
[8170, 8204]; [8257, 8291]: -0.8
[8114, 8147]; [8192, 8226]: -0.7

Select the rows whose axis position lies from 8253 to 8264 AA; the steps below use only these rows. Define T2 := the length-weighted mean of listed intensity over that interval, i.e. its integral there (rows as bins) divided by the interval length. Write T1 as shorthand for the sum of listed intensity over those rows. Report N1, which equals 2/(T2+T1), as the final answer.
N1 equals 0.104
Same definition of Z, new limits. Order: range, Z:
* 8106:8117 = 5.04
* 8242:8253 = 5.58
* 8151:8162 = 6.18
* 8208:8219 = 4.95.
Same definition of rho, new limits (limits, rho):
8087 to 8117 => -2.3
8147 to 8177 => -2.8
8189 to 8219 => -2.7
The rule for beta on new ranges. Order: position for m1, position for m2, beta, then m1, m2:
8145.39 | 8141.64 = 1.01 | 5.44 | 5.36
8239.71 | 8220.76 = 1.06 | 5.4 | 4.78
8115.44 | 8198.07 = 1.03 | 5.09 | 4.84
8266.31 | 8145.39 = 1.10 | 6.53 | 5.44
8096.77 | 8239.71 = 0.98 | 5.18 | 5.4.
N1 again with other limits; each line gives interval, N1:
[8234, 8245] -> 0.091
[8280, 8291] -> 0.097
